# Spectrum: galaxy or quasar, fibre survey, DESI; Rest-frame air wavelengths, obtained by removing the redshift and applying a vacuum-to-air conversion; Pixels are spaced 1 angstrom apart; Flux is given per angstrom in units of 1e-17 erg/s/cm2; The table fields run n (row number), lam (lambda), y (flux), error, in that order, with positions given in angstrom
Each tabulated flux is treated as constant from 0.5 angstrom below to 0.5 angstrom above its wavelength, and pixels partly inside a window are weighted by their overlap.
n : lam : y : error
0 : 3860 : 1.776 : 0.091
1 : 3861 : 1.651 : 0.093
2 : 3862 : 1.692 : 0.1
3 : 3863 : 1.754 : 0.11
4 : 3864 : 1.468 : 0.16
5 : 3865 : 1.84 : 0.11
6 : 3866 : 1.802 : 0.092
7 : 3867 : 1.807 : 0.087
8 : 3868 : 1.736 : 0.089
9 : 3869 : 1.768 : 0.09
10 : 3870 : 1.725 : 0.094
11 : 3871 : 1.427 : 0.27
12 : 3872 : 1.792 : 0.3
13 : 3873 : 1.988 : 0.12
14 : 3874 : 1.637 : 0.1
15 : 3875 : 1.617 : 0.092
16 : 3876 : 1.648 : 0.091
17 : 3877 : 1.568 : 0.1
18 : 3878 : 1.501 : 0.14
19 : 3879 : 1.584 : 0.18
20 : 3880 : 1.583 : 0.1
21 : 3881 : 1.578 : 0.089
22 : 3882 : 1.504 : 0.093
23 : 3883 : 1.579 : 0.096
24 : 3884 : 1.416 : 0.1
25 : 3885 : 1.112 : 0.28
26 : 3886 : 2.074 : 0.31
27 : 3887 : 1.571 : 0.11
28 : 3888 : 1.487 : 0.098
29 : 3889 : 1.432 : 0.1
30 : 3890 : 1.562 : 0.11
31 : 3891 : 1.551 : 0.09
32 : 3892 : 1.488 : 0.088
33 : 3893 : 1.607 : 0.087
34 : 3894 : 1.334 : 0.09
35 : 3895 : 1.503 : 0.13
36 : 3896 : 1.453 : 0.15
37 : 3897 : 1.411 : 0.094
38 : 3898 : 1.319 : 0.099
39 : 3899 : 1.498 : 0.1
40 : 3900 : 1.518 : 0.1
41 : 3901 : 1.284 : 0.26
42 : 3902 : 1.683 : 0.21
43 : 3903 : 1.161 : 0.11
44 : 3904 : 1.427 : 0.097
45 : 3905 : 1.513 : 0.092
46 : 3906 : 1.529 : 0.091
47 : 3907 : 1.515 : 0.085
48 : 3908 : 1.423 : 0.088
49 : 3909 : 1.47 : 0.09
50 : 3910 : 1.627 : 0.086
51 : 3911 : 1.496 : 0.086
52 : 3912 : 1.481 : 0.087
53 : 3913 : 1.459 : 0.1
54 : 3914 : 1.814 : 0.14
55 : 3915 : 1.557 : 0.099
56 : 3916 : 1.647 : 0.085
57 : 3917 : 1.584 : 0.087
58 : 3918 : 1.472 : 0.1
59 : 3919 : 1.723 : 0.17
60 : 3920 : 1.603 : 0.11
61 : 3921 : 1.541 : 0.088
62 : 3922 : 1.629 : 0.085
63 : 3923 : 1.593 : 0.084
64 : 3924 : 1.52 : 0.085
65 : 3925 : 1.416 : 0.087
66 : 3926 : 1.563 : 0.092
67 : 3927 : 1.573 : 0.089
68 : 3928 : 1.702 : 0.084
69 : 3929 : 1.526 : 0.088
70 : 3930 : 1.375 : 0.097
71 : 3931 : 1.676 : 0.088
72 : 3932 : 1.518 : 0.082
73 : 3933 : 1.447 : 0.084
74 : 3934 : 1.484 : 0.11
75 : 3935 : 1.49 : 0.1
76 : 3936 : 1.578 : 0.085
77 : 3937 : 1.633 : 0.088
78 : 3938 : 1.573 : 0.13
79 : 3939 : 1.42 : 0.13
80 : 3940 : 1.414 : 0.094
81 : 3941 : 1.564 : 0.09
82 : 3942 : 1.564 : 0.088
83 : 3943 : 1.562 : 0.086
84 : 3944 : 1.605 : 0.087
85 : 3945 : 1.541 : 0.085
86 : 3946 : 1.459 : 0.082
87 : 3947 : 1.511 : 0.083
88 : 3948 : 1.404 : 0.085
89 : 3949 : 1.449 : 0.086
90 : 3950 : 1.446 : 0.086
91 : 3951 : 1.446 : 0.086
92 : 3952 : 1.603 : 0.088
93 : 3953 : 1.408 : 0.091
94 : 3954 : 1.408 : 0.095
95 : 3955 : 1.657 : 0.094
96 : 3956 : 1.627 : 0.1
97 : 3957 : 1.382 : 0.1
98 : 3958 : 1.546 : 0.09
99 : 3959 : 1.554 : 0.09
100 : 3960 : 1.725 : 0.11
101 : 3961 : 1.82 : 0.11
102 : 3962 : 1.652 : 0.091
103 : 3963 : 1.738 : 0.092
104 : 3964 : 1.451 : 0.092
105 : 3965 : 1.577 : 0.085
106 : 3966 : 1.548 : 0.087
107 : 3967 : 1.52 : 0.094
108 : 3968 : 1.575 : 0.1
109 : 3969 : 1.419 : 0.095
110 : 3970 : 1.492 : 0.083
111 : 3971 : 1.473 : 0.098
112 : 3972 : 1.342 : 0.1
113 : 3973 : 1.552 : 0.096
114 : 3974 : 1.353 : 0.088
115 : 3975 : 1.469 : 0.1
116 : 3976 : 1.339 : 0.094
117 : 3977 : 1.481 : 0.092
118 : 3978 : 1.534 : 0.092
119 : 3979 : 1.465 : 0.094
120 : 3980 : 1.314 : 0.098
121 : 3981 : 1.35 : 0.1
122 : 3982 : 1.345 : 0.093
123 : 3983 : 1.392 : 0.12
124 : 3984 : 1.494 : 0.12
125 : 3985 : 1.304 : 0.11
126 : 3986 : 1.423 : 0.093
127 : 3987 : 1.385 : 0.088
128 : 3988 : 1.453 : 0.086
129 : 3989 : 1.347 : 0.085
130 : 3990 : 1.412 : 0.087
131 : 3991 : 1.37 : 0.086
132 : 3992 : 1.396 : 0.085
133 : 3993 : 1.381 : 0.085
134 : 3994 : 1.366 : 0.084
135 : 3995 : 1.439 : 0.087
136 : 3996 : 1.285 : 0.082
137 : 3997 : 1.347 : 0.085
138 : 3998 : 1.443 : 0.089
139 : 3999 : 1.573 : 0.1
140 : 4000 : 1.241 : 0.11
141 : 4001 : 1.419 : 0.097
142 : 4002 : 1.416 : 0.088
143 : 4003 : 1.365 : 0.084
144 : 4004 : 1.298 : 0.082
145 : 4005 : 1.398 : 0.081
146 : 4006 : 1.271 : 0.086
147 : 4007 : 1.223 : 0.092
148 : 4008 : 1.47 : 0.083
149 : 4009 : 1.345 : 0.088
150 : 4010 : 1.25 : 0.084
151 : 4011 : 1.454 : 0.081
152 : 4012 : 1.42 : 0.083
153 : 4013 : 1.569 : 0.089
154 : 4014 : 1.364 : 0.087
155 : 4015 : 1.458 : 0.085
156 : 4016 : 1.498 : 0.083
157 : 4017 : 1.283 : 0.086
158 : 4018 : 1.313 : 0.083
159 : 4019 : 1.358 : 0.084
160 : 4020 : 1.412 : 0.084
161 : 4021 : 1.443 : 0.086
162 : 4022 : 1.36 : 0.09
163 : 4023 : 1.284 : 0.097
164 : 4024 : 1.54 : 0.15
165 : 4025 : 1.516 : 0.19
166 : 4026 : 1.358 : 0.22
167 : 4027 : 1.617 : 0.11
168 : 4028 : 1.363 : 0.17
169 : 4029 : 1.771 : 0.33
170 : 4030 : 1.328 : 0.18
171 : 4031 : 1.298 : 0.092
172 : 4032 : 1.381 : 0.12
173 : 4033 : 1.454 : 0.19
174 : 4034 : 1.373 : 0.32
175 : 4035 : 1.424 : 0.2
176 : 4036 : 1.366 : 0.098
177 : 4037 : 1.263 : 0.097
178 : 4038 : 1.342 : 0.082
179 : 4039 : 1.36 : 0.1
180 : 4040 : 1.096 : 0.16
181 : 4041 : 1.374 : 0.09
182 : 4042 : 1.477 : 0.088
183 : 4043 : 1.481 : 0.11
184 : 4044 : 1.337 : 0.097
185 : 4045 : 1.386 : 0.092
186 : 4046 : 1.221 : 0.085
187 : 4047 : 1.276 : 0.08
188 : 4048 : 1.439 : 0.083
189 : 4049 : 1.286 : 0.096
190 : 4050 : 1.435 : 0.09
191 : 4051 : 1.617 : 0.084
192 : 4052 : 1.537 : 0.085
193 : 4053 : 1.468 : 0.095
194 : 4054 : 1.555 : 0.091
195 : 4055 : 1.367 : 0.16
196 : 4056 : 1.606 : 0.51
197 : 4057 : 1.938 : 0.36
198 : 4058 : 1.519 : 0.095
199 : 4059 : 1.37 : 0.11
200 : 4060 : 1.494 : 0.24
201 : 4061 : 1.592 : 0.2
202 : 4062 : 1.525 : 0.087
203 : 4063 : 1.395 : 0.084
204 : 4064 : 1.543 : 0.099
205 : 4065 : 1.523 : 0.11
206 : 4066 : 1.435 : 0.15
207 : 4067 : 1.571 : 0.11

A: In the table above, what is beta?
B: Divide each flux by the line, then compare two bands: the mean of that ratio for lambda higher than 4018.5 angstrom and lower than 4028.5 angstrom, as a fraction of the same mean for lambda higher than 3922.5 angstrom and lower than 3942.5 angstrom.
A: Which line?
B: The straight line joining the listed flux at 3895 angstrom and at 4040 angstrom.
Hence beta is 1.14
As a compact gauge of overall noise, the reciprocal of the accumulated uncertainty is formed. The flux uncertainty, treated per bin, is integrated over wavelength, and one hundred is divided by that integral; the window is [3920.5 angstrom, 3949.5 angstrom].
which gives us 38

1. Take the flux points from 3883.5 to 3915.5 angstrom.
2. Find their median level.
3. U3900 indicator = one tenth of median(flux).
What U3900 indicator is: 0.1492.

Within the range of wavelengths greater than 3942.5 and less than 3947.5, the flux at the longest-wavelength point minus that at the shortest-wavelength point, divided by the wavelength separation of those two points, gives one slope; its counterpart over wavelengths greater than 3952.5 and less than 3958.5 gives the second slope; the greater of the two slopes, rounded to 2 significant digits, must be 0.028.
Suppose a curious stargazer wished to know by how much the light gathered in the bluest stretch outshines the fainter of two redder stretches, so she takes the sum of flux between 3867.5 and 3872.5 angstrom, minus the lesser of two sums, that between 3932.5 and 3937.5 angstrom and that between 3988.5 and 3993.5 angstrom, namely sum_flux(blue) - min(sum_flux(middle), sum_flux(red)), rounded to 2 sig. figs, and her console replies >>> 1.5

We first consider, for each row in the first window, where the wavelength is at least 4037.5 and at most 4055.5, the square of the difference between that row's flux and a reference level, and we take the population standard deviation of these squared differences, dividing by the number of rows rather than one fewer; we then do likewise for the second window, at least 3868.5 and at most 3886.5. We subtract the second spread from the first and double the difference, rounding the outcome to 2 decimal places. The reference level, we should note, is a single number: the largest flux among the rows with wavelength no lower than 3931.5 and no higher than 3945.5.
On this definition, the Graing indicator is -0.01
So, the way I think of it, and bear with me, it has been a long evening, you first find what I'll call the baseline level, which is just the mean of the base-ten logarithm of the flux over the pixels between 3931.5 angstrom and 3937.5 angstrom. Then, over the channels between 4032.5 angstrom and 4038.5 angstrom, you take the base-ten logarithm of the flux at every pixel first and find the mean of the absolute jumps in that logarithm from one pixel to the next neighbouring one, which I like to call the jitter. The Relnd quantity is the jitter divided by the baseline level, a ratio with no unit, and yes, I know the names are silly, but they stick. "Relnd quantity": 0.130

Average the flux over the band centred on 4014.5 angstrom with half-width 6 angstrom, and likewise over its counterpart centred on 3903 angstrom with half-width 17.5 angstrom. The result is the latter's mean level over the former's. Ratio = 1.09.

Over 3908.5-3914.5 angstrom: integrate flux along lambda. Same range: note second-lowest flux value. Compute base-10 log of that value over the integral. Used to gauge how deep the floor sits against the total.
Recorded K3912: -0.803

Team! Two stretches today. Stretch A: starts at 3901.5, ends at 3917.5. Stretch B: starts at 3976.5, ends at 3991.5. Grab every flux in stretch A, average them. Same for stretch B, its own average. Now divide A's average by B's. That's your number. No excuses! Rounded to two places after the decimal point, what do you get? 1.09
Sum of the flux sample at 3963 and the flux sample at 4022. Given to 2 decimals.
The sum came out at 3.10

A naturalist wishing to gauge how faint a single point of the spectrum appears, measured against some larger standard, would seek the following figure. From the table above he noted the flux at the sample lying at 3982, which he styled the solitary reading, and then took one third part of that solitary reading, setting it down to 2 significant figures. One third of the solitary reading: 0.45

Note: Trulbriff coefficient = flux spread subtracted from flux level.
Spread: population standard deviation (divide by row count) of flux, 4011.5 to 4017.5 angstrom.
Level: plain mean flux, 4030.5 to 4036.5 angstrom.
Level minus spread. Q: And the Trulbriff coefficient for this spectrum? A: 1.29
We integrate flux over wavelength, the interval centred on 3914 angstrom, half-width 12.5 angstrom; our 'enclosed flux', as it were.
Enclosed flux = 38.4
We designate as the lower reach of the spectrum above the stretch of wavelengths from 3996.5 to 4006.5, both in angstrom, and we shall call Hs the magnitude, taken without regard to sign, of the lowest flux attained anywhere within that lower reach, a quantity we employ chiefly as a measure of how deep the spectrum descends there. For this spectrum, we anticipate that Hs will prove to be 1.24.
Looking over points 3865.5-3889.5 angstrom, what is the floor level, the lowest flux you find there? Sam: 1.112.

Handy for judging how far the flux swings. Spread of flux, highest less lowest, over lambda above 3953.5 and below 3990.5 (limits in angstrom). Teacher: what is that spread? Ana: 0.52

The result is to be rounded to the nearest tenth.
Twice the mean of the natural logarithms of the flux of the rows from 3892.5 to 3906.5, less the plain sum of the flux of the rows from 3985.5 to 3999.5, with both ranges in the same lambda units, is -18.9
